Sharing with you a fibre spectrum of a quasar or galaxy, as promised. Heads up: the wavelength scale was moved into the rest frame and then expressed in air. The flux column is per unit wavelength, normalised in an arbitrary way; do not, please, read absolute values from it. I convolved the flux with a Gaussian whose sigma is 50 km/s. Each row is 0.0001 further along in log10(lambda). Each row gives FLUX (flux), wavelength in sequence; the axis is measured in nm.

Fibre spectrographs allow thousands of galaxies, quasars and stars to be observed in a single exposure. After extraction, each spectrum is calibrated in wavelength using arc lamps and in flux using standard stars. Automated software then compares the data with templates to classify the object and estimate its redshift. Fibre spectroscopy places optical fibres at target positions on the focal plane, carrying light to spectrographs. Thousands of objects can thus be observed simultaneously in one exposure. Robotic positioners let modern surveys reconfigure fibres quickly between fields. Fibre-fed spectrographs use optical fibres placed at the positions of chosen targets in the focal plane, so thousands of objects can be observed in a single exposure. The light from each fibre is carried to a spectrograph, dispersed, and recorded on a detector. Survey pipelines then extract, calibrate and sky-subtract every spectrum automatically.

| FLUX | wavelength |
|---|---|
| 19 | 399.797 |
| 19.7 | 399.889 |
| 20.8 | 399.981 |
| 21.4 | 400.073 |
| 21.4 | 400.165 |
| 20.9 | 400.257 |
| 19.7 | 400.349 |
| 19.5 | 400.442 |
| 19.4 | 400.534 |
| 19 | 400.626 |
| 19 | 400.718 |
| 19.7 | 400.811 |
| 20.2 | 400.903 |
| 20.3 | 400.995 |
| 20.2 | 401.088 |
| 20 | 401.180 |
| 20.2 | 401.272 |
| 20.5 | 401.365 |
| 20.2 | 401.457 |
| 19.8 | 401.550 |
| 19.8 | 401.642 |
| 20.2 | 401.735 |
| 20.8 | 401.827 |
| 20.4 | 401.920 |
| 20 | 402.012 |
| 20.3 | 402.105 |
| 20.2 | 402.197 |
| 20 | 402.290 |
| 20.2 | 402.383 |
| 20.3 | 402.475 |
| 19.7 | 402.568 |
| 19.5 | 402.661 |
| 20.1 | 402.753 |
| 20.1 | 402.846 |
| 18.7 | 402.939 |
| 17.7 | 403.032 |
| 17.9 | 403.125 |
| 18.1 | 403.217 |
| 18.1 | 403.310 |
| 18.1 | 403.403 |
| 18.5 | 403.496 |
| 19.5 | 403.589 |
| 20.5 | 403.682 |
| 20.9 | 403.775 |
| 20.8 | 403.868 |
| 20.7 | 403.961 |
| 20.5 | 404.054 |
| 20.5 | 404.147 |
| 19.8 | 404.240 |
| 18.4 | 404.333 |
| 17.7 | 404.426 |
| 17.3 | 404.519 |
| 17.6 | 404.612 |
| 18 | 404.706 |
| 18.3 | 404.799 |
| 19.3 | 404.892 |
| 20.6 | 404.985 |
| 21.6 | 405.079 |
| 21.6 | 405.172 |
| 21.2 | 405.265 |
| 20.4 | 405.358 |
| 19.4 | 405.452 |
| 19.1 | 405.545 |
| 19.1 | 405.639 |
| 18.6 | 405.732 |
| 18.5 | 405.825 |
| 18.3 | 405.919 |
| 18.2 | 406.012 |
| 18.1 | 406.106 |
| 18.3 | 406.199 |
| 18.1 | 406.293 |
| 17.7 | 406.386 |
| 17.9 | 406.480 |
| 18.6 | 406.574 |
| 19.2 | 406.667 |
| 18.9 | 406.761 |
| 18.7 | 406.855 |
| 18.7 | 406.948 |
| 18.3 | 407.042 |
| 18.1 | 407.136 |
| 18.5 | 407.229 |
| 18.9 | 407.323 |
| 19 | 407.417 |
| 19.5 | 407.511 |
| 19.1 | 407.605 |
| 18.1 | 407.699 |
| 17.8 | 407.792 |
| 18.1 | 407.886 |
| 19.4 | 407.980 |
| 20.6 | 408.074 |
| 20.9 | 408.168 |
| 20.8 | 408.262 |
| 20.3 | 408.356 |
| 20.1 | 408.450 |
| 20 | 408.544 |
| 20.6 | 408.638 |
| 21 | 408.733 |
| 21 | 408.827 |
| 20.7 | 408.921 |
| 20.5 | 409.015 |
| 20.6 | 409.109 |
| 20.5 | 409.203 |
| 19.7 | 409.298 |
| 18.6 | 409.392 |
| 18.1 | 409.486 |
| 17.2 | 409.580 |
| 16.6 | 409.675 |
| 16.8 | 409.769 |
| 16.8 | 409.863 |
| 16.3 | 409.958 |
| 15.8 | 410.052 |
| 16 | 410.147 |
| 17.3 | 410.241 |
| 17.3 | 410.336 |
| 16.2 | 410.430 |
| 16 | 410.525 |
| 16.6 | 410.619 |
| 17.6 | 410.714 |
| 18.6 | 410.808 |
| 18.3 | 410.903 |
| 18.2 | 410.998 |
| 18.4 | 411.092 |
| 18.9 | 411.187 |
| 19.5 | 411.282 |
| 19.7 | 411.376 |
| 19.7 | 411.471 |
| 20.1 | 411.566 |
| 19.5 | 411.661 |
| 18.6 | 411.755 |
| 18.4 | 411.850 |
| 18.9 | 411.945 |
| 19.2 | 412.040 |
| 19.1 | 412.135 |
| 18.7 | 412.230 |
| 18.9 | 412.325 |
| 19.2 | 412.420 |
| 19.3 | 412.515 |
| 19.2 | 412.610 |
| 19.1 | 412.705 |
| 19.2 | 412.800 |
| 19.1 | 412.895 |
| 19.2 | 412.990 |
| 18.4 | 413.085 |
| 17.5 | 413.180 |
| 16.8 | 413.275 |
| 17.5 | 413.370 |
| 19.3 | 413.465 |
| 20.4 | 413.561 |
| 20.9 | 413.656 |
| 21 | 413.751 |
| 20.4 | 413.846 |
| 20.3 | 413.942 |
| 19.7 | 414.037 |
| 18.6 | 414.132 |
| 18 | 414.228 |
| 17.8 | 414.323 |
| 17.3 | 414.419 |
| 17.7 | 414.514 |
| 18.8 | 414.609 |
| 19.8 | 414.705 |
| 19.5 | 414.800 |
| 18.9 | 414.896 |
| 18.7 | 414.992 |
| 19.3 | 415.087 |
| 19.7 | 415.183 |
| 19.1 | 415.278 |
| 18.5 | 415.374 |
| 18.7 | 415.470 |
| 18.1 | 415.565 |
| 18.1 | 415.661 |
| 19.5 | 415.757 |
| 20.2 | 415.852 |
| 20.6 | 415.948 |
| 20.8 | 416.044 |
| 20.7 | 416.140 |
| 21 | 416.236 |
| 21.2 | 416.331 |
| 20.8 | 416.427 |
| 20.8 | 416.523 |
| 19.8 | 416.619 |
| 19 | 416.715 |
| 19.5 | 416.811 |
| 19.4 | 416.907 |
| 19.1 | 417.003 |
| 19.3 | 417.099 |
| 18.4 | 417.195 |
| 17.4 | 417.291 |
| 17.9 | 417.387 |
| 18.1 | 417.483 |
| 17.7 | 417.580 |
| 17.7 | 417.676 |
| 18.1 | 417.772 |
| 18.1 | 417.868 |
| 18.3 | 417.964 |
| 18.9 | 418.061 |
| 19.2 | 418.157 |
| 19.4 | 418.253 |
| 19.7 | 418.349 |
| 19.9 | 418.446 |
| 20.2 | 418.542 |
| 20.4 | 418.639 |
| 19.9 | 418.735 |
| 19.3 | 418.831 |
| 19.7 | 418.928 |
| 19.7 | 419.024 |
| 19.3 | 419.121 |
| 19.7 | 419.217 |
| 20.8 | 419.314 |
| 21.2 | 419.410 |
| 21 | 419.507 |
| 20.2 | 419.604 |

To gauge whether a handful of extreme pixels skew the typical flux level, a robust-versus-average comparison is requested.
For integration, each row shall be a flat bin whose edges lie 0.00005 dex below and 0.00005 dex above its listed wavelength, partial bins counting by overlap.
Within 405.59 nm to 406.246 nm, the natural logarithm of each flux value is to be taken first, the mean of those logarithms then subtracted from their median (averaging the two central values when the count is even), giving -0.008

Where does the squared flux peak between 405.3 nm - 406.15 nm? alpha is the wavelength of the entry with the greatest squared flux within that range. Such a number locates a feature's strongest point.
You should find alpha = 405.358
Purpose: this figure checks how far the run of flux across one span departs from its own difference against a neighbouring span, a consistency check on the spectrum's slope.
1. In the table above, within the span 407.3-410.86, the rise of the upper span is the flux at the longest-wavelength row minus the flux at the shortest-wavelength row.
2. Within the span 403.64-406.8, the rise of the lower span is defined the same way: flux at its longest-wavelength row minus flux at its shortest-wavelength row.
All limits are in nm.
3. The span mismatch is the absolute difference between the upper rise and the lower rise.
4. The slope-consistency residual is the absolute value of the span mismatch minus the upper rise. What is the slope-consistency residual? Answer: 1.6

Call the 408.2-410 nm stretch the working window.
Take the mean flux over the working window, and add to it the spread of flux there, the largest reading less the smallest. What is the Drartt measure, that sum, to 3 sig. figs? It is 24.0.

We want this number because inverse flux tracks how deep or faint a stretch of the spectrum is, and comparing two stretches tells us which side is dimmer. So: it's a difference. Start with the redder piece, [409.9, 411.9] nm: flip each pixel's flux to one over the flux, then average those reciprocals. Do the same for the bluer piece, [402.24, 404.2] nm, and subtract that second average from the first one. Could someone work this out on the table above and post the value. 0.005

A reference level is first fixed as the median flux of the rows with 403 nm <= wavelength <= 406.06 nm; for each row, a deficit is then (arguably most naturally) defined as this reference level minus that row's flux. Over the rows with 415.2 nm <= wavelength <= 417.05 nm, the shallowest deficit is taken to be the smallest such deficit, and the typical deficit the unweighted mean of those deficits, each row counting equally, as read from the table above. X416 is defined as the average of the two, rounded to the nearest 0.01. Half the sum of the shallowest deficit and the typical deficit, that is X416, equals -1.37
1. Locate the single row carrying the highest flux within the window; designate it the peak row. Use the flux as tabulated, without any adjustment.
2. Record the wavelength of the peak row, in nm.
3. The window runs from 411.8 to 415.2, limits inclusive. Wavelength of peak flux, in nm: 413.751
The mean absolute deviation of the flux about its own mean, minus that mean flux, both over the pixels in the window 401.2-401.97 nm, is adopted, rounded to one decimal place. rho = -20.0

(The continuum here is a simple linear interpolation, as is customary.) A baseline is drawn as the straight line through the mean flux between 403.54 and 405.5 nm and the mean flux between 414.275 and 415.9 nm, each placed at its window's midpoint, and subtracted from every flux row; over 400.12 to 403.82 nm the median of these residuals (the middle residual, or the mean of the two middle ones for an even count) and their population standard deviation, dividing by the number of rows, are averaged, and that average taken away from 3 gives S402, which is 2.6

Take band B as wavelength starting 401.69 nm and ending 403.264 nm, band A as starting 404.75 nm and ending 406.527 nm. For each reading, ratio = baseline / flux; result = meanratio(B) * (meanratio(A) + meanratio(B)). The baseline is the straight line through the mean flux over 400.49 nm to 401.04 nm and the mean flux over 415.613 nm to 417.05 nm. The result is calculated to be 2.04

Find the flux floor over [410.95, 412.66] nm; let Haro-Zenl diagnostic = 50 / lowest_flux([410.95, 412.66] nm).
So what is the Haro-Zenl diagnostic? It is 2.75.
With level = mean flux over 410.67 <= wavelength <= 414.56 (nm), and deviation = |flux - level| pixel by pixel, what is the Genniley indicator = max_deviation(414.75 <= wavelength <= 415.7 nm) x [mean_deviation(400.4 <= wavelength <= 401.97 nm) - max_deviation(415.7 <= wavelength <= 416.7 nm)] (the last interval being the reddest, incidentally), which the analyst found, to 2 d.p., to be -1.04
